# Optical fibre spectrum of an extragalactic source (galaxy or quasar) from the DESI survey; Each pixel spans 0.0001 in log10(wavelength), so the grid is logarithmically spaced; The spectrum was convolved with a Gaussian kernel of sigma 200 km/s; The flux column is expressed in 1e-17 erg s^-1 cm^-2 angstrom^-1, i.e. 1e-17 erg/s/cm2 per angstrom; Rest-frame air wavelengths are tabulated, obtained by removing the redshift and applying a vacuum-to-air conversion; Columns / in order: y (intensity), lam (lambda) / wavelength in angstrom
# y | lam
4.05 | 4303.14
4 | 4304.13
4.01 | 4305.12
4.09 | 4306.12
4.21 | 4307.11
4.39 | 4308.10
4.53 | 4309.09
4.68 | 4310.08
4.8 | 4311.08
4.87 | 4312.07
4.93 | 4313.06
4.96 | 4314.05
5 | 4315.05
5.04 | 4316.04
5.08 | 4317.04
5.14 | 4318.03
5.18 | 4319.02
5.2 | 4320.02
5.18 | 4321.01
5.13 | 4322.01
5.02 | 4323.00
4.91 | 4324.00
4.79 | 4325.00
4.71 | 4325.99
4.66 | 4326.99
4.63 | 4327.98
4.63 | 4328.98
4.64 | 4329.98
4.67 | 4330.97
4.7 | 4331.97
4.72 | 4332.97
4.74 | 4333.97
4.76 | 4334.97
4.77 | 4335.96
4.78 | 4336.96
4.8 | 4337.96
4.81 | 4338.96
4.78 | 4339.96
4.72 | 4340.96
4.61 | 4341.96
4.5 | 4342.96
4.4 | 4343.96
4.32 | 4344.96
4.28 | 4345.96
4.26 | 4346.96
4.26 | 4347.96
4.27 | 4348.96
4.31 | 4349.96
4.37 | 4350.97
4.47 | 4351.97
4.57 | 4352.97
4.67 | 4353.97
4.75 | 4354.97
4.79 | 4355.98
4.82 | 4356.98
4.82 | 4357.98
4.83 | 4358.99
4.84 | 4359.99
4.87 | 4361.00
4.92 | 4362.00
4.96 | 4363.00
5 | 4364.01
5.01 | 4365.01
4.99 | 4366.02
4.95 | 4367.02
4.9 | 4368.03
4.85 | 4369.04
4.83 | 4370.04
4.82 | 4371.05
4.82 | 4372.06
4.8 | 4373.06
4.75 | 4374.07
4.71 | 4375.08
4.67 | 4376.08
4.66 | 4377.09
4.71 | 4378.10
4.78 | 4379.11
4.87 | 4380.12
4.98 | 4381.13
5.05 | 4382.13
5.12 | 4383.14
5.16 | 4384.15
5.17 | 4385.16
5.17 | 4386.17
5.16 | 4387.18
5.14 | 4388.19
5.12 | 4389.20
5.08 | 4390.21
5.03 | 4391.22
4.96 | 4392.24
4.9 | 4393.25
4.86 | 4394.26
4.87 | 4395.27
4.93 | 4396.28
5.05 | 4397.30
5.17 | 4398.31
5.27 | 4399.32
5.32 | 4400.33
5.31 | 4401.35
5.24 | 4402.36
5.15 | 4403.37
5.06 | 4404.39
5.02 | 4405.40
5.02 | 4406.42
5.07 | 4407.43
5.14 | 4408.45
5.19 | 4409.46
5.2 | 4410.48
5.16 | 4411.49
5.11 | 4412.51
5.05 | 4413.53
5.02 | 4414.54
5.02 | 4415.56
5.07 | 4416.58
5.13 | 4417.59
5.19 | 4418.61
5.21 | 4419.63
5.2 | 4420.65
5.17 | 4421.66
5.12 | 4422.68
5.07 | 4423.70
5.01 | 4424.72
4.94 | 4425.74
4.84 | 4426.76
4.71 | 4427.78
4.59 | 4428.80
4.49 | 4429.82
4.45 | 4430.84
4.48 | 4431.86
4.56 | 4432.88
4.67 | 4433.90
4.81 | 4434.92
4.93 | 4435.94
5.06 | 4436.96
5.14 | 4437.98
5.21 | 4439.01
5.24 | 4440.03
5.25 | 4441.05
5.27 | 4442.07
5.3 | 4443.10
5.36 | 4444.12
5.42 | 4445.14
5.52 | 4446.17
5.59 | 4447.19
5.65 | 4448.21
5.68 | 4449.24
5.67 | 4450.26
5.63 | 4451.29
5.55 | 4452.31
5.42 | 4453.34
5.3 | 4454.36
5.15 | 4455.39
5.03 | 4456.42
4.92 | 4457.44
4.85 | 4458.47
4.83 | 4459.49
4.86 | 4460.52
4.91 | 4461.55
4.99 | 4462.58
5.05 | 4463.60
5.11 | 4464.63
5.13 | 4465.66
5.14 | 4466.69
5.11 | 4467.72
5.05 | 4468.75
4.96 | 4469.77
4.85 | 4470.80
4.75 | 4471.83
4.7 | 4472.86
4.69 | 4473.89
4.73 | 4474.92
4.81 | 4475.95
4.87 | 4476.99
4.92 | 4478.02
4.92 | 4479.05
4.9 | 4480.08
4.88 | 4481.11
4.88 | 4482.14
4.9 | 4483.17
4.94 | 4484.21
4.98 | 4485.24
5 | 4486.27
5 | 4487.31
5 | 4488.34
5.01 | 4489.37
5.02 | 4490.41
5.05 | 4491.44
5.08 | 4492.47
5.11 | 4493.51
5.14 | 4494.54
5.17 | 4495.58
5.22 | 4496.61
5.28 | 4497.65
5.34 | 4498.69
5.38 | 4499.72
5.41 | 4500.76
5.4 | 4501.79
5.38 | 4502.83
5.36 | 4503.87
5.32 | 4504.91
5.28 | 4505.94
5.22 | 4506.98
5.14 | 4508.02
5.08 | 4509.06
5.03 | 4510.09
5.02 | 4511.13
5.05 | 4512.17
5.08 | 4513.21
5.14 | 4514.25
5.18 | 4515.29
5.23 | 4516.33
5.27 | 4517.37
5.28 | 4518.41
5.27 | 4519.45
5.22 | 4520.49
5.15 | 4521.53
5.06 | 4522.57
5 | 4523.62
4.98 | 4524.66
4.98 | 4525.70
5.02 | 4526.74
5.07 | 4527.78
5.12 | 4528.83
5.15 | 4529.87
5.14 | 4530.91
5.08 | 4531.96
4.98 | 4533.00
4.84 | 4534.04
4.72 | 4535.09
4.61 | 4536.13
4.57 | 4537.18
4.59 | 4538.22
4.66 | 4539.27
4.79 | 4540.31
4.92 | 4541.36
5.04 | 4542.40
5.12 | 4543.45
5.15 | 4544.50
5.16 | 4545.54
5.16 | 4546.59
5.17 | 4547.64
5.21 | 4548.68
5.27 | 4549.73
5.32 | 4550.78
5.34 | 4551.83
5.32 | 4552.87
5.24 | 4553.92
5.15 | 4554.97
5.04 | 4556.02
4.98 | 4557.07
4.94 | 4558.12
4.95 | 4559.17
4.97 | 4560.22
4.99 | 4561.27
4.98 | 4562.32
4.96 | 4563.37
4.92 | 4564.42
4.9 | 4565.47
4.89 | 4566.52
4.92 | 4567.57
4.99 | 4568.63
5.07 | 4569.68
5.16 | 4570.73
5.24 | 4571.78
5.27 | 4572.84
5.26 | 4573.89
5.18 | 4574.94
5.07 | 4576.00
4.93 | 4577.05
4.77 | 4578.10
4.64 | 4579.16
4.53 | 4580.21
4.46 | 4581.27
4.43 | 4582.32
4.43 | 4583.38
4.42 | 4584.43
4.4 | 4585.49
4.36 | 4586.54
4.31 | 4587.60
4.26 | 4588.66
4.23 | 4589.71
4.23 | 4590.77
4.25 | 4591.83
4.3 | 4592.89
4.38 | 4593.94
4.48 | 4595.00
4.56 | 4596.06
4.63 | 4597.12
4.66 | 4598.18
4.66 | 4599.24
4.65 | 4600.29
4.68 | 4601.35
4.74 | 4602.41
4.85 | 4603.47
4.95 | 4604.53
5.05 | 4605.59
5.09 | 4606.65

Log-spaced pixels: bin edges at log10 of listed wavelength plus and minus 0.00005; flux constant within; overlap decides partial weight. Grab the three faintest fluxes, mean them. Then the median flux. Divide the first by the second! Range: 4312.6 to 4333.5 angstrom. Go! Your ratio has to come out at 0.94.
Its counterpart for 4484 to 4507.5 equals 0.96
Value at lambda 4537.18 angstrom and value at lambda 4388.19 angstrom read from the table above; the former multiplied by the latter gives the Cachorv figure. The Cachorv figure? 23.5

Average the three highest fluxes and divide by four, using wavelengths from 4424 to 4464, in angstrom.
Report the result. 1.42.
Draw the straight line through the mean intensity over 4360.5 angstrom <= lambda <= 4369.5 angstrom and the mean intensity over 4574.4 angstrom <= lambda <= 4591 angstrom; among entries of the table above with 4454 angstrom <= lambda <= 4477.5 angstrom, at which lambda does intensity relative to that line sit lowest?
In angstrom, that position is 4473.89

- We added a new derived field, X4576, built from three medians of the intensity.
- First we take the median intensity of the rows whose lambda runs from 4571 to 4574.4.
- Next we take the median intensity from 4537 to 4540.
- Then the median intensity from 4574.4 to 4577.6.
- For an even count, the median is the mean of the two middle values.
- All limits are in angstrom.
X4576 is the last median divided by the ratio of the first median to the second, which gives 4.42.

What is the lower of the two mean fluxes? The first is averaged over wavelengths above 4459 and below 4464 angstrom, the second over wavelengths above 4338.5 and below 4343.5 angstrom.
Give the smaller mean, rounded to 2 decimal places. 4.68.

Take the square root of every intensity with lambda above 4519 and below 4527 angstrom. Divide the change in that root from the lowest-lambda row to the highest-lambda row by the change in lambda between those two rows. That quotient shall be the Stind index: -0.008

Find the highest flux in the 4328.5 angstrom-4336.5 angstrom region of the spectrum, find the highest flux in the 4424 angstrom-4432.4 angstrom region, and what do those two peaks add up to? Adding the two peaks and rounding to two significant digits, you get 9.8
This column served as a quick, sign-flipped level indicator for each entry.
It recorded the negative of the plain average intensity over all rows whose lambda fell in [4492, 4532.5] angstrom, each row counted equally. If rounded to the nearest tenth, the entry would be -5.2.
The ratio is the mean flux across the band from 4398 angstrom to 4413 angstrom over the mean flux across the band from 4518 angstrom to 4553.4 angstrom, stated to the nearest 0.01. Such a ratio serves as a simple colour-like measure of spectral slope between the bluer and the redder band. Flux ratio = 1.02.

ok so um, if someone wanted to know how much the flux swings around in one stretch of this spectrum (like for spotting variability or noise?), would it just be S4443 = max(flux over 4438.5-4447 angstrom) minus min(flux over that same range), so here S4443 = 0.3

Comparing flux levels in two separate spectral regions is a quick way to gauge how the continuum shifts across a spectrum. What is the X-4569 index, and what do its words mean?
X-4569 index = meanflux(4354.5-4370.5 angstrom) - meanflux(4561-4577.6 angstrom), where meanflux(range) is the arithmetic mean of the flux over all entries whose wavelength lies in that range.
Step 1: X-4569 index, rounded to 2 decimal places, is -0.16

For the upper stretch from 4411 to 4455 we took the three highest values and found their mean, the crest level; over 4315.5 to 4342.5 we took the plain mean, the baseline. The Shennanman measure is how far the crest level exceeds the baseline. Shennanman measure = 0.82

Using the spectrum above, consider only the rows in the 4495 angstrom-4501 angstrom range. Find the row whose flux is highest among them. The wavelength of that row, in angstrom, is 4500.76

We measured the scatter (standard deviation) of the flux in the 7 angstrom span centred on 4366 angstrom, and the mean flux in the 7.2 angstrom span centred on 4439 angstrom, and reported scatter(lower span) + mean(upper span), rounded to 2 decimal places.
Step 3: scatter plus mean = 5.21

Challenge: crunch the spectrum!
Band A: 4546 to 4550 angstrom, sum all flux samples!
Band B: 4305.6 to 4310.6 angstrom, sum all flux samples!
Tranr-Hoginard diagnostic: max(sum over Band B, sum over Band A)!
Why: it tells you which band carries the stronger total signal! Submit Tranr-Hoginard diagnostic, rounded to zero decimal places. 22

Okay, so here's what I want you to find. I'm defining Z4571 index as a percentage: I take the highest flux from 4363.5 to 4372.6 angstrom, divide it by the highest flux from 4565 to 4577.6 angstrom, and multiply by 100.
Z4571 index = 95.1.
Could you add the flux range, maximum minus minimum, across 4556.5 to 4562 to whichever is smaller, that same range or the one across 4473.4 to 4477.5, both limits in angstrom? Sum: 0.10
